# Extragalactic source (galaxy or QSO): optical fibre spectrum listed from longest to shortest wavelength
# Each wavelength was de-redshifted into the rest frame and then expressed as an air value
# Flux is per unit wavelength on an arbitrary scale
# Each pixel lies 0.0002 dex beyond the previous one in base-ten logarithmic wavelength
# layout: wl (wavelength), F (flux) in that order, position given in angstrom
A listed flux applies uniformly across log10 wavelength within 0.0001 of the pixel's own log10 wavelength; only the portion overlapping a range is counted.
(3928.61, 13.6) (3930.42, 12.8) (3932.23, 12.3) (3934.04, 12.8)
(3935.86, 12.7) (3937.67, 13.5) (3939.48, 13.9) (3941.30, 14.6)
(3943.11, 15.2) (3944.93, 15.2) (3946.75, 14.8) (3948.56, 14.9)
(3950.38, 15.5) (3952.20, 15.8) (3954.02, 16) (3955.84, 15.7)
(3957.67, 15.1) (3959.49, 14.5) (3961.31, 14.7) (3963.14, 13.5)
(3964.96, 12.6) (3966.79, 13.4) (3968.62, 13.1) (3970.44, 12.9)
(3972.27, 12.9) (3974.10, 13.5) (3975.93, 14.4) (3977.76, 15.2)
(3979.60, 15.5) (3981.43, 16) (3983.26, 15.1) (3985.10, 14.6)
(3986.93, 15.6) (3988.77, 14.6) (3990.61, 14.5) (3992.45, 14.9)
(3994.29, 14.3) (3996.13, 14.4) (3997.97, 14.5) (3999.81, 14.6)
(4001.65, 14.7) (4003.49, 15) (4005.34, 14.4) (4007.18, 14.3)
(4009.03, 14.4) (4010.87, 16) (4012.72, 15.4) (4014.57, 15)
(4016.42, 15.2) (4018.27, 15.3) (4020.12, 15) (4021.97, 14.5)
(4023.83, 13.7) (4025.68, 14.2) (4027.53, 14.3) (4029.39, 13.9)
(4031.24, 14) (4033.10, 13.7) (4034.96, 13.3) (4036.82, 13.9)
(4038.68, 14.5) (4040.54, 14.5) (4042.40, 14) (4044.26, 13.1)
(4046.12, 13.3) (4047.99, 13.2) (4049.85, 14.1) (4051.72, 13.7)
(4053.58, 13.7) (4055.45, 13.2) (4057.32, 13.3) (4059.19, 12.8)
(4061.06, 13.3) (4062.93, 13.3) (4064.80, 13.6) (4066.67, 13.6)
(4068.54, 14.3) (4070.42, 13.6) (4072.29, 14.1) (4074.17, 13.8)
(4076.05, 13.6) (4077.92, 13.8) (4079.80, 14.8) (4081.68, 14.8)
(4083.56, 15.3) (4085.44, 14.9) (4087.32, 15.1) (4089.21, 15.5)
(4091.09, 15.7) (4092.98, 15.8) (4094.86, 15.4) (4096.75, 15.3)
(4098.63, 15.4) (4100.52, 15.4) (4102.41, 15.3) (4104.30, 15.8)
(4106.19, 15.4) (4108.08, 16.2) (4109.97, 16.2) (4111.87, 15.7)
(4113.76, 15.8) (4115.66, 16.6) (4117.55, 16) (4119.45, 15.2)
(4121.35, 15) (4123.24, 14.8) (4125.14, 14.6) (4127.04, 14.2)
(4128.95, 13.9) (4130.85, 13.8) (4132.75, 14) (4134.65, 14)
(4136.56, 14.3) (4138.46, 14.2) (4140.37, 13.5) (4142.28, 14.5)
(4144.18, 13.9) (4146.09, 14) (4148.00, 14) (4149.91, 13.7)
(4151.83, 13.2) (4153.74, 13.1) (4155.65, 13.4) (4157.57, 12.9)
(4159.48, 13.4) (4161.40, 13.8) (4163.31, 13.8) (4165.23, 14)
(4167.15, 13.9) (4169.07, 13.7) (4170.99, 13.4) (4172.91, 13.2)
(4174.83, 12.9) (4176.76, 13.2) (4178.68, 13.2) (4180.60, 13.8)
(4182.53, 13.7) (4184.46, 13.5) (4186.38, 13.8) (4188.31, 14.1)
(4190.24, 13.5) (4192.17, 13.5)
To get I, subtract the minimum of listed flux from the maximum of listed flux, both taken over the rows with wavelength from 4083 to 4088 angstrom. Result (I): 0.4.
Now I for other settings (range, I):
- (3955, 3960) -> 1.2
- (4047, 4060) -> 1.3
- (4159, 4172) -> 0.6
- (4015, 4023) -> 0.8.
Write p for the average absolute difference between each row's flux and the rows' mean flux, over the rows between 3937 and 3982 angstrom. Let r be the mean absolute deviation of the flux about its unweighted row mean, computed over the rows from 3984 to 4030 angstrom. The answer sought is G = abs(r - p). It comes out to 0.49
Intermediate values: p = 0.90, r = 0.41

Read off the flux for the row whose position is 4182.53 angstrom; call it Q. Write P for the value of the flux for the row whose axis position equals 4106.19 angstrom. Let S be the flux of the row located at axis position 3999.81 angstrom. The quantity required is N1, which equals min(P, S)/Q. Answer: 1.07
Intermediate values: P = 15.4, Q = 13.7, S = 14.6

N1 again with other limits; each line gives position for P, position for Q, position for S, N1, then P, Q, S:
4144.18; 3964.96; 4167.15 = 1.10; 13.9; 12.6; 13.9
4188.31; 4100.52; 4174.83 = 0.84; 14.1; 15.4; 12.9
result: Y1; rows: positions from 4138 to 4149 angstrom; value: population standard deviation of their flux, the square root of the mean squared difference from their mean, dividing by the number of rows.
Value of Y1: 0.30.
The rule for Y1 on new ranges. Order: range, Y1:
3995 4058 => 0.70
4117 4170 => 0.65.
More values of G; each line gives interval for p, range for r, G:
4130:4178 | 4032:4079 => 0.02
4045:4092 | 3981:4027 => 0.23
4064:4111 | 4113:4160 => 0.04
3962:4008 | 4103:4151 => 0.13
